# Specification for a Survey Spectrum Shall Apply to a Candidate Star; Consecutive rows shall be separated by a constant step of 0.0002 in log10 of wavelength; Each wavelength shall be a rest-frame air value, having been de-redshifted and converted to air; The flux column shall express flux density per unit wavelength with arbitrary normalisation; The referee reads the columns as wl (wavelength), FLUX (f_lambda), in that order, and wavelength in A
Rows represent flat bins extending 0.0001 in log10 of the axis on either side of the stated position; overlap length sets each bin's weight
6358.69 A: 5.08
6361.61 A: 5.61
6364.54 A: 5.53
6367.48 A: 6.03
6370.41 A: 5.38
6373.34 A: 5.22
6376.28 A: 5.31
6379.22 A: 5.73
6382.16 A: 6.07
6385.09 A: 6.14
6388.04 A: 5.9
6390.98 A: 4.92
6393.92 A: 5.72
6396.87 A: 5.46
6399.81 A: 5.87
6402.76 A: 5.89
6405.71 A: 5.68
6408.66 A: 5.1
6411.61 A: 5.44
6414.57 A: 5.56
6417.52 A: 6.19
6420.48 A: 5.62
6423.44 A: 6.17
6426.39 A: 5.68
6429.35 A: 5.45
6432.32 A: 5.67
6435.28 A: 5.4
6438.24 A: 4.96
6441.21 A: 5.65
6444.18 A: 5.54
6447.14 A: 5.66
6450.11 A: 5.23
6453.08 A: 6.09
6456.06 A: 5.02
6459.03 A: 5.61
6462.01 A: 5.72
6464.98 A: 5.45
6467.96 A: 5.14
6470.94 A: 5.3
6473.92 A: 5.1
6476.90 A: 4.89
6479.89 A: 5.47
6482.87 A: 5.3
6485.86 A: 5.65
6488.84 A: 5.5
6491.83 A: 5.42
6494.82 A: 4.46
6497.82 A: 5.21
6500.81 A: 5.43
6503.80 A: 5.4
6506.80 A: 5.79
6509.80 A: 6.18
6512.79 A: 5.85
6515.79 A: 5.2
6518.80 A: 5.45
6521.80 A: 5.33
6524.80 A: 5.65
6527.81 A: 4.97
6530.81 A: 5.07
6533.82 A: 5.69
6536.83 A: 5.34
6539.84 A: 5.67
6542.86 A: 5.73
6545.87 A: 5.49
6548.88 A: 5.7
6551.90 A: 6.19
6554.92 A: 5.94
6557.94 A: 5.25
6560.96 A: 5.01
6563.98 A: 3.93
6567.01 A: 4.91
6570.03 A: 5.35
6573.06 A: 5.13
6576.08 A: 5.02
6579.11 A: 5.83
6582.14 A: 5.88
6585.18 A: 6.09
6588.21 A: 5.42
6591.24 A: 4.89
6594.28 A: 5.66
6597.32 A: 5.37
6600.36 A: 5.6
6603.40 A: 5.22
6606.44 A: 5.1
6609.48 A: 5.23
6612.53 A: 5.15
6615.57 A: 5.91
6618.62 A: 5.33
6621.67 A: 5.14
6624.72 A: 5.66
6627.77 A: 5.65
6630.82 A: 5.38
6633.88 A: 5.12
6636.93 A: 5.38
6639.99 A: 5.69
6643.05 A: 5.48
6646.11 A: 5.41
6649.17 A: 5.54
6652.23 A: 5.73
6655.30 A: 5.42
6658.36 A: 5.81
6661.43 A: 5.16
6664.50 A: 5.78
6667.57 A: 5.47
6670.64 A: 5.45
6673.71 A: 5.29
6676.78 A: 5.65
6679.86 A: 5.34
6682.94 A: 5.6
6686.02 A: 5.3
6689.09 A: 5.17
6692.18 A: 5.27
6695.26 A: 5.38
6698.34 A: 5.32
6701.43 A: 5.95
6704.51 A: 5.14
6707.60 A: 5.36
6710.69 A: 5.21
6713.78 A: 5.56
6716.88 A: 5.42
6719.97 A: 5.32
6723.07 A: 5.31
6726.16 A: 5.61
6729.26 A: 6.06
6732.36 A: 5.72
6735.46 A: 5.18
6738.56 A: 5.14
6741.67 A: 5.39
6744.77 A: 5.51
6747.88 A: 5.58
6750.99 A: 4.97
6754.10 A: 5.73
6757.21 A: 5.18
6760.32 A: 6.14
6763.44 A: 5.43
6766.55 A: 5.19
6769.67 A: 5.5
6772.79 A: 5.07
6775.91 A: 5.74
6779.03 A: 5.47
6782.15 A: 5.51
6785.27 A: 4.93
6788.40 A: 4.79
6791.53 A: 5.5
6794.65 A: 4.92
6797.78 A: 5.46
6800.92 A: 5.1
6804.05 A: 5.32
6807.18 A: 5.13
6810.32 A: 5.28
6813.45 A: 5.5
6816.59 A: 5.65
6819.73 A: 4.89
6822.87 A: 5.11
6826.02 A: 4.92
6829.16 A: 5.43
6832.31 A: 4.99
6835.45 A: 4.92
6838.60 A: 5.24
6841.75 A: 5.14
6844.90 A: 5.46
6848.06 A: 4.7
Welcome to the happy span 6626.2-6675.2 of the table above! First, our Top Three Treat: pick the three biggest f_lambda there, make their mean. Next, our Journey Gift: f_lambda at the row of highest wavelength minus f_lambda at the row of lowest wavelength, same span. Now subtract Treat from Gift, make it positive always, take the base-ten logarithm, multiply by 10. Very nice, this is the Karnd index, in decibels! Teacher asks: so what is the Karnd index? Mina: 7.88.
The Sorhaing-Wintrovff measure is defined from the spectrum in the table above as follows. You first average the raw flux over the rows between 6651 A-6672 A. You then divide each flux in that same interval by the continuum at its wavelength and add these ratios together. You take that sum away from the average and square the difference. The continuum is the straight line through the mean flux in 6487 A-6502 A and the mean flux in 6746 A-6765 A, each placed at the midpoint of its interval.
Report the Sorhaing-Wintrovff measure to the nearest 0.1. 2.7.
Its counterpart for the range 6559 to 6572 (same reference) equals 1.4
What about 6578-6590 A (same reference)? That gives 2.0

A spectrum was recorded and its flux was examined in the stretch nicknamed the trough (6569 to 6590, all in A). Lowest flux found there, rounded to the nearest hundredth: 5.02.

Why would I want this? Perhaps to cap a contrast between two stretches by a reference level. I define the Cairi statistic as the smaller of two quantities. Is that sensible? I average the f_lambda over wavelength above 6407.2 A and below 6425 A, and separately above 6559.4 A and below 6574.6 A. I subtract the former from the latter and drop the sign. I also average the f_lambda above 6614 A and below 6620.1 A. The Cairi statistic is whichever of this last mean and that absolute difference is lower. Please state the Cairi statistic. 0.81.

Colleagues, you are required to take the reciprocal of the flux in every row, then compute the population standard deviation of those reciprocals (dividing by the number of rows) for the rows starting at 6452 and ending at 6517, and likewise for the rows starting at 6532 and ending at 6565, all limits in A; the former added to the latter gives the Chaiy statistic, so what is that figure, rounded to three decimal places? 0.037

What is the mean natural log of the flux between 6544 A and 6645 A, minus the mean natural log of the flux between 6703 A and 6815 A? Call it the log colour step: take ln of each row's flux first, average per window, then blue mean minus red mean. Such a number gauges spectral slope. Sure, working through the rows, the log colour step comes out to 0.003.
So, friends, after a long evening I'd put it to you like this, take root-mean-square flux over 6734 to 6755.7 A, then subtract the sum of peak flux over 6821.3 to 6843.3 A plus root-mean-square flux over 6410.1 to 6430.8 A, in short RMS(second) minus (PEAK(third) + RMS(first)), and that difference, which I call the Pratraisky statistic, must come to -5.80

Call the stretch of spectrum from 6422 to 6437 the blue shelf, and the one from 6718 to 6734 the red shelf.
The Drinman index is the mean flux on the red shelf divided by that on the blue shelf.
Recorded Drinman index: 0.988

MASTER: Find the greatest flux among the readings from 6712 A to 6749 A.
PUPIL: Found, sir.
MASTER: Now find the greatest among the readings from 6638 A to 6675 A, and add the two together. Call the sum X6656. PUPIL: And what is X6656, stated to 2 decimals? 11.87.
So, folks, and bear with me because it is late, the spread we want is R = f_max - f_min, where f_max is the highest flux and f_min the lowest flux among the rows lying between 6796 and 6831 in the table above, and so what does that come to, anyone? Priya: 0.76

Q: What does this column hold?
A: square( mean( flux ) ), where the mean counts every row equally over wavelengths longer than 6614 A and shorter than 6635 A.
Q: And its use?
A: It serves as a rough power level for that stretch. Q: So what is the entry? 29.8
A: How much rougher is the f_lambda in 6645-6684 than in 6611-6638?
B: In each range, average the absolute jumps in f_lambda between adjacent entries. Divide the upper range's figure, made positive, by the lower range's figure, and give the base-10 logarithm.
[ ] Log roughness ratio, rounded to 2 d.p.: -0.06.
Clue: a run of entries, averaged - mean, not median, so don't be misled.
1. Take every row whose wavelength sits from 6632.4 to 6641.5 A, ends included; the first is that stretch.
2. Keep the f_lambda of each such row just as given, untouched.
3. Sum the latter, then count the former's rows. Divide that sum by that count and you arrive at 5.40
